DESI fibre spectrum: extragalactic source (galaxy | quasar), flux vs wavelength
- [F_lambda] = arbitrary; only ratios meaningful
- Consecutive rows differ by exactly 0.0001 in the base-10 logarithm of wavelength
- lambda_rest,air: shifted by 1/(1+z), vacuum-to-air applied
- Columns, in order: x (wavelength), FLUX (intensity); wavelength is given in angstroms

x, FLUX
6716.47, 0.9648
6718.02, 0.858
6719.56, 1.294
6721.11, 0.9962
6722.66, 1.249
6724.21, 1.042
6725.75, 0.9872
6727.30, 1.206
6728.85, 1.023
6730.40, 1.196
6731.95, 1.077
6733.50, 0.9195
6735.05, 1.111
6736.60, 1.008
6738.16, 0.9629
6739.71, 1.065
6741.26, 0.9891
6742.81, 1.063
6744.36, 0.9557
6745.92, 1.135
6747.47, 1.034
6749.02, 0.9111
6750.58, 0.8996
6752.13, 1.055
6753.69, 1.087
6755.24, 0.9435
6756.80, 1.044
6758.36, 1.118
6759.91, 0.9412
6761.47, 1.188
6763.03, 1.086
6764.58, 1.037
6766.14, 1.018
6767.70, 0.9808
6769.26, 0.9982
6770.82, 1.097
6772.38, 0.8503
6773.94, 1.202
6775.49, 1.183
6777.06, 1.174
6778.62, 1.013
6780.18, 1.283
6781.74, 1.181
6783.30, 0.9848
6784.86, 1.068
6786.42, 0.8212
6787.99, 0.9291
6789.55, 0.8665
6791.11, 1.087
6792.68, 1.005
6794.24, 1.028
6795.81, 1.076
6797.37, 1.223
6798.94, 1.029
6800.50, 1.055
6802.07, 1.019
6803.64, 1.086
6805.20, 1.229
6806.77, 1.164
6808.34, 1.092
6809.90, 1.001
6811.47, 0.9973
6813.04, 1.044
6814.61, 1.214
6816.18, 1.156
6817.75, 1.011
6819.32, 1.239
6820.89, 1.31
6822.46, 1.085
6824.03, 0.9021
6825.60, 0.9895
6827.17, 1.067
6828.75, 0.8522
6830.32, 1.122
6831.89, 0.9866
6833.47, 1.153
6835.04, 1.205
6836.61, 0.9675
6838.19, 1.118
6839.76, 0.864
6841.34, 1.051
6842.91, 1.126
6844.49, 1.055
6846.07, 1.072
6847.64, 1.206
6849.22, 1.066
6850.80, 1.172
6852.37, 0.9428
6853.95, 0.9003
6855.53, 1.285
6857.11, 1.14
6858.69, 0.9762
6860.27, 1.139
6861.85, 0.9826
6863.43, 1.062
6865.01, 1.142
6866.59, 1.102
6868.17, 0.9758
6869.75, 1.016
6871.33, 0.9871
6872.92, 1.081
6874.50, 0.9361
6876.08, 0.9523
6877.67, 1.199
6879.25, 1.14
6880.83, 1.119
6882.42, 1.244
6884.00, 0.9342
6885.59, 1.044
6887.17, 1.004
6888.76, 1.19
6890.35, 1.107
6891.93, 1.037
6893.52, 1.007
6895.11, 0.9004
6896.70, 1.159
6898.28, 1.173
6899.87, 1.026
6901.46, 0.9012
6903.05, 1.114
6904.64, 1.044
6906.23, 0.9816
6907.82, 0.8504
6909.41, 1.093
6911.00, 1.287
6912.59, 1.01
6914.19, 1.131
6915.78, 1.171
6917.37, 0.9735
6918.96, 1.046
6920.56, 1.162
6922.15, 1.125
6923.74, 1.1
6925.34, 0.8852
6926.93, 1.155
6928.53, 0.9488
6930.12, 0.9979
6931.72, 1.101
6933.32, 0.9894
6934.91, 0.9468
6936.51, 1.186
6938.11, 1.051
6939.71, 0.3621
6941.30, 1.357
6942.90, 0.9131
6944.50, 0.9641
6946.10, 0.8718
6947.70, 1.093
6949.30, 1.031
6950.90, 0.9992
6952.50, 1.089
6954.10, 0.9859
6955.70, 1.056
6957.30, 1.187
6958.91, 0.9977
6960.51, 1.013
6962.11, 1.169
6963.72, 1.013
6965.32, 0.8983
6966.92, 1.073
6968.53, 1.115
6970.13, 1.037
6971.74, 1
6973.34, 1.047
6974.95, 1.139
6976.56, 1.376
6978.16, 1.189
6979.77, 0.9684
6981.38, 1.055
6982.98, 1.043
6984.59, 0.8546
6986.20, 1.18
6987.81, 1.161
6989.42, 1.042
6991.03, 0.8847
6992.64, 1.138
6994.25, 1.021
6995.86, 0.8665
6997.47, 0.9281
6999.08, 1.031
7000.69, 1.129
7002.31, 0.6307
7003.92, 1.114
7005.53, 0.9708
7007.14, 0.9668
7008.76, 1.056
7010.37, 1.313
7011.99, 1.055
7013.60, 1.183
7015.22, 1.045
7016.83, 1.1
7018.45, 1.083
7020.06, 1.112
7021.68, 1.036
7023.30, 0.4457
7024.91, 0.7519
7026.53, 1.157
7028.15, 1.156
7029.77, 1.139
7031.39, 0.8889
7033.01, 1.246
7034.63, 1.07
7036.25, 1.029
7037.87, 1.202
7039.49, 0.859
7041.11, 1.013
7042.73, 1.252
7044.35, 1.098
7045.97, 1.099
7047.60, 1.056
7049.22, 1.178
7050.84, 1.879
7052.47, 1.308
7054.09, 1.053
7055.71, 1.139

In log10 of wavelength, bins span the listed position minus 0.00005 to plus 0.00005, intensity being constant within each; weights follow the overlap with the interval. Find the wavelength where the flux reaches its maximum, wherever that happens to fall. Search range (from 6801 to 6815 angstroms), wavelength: 6805.20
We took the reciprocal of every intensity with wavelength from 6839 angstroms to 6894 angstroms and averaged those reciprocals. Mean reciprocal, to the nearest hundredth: 0.95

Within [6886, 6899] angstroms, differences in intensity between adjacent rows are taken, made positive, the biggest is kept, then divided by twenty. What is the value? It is 0.0129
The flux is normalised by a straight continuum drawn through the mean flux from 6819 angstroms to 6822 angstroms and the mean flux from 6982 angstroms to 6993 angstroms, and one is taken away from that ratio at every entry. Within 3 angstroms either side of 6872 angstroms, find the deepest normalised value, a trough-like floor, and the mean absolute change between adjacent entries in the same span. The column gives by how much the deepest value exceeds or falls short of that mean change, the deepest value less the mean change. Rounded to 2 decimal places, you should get -0.29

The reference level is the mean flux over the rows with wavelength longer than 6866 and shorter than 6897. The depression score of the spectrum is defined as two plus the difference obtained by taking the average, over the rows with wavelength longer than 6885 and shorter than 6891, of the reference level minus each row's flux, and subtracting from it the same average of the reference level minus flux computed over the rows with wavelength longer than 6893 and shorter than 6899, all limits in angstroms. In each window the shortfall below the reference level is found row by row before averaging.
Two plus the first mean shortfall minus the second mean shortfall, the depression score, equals 1.97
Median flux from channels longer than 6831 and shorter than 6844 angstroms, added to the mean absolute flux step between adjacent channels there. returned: 1.24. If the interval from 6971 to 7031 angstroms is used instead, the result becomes 1.22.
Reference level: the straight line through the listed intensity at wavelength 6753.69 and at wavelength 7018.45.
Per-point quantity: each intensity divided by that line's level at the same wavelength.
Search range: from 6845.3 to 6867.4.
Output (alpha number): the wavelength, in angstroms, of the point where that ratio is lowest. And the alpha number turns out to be 6853.95 angstroms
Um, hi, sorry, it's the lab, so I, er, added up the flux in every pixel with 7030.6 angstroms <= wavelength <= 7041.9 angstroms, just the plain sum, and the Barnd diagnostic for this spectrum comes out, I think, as 7.31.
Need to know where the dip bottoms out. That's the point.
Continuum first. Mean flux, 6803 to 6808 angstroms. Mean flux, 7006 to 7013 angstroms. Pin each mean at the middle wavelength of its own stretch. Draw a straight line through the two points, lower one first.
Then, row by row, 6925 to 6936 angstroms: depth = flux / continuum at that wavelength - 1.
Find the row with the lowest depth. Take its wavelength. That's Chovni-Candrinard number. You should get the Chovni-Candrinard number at 6925.34 angstroms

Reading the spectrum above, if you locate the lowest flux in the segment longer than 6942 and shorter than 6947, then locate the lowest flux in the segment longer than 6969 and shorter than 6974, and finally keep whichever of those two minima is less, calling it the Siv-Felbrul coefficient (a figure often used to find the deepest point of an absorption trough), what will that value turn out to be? 0.87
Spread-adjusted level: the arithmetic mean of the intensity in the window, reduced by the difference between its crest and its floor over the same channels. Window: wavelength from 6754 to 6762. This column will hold 0.80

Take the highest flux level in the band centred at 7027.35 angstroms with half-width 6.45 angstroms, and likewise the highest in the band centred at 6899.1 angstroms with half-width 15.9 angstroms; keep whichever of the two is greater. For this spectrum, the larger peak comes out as 1.29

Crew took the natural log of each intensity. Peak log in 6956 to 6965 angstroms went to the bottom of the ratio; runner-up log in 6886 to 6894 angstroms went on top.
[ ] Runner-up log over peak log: 0.6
